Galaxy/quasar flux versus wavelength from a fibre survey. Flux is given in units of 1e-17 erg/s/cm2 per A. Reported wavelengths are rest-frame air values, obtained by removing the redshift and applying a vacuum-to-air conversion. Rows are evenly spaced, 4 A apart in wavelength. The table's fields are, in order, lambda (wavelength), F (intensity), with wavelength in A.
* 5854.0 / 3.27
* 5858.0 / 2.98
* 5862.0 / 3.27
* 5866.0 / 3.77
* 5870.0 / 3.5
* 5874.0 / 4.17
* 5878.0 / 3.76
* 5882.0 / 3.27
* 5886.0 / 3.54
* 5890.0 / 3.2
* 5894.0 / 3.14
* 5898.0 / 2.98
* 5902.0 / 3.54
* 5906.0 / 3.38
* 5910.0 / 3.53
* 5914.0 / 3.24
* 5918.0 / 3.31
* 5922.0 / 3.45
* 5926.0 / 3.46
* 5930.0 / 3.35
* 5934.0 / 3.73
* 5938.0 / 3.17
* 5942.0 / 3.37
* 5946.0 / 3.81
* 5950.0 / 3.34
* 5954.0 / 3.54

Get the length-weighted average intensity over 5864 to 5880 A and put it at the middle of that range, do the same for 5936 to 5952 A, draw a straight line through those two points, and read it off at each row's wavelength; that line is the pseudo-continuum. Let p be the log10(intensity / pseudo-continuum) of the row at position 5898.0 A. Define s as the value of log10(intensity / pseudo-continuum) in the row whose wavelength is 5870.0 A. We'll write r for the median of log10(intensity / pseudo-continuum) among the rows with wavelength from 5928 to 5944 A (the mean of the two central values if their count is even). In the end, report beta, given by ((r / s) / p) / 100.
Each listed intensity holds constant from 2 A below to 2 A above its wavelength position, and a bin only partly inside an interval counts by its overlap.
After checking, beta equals 0.0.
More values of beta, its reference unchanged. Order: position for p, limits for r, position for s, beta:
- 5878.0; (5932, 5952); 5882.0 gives -1.1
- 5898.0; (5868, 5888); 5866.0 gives -0.4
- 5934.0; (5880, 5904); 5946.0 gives -0.4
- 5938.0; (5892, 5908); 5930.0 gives -0.7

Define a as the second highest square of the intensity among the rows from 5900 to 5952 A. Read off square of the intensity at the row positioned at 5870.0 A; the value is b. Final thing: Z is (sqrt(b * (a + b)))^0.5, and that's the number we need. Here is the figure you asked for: 4.23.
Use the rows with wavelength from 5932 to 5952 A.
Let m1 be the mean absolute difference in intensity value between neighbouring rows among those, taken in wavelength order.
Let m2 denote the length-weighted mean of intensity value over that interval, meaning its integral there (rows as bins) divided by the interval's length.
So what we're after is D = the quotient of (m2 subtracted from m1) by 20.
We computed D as -0.153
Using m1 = 0.42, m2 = 3.48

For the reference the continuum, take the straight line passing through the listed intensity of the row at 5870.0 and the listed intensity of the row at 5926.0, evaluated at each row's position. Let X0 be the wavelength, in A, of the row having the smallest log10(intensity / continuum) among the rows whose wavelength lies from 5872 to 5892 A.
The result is 5890.0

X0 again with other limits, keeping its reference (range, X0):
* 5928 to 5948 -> 5938.0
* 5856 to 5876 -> 5858.0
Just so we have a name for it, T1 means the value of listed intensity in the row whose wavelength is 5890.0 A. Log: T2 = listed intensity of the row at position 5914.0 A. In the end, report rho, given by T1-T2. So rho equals 0.0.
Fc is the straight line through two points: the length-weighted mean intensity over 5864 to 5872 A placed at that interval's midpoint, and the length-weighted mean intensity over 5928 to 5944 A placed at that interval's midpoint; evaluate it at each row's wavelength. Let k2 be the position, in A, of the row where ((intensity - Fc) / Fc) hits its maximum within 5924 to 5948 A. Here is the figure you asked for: 5946.0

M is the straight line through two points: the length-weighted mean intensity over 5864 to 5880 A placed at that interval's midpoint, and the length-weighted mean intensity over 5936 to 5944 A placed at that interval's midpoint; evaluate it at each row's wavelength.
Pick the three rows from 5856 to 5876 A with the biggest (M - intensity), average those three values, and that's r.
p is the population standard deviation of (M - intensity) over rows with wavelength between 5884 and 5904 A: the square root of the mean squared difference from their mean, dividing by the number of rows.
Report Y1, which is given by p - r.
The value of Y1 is -0.40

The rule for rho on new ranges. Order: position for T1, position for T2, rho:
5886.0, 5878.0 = -0.2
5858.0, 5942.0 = -0.4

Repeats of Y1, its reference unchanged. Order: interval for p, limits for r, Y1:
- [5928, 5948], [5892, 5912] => -0.16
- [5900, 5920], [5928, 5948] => 0.09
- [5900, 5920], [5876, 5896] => -0.37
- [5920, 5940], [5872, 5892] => -0.18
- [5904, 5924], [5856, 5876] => -0.51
